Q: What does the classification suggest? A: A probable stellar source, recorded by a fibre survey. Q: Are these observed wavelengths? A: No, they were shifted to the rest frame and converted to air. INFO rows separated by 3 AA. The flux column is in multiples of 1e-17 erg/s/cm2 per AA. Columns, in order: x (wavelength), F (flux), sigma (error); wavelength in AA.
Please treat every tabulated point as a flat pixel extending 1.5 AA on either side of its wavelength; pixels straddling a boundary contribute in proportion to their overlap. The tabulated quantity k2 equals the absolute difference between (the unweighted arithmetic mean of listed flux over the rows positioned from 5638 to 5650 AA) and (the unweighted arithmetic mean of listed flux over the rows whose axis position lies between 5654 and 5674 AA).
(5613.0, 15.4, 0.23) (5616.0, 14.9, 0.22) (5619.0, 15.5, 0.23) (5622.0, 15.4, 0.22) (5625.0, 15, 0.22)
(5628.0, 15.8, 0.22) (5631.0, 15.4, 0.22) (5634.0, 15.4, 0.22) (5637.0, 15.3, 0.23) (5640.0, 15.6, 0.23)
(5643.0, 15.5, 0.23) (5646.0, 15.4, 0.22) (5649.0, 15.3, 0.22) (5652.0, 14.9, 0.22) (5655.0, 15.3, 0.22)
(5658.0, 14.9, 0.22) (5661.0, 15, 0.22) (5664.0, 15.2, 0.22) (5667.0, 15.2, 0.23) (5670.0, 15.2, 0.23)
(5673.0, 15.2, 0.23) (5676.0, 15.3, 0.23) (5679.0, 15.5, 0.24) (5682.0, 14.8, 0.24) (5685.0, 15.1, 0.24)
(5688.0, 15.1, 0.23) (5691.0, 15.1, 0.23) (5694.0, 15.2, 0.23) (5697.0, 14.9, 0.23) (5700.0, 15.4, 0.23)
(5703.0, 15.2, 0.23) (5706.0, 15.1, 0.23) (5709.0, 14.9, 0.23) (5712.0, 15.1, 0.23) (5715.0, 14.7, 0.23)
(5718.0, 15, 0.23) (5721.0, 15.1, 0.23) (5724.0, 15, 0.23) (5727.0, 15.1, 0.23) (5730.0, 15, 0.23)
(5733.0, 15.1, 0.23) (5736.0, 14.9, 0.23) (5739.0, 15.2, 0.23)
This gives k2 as 0.31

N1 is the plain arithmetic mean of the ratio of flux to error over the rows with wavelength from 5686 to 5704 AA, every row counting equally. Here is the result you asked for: 65.9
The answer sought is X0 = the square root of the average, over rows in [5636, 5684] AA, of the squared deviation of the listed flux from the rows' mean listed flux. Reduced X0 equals 0.22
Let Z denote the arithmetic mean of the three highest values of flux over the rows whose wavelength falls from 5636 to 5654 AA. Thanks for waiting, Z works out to 15.5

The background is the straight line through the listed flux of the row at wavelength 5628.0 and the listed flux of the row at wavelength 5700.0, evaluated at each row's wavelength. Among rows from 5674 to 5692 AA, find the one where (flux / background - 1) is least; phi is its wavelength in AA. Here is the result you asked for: 5682.0 AA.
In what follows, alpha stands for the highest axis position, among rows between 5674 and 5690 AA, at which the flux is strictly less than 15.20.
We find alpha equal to 5688.0 AA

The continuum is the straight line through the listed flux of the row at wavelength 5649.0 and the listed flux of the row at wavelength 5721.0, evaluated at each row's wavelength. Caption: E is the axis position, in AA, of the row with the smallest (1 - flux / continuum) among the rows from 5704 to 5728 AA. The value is 5727.0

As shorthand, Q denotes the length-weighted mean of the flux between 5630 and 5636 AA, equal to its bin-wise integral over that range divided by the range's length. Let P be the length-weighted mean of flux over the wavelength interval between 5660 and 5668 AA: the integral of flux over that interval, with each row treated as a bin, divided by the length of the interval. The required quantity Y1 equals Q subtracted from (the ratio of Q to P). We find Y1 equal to -14.4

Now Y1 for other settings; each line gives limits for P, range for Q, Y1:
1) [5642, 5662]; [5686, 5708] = -14.1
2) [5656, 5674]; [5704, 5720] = -14.0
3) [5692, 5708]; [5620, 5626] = -14.2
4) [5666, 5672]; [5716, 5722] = -14.0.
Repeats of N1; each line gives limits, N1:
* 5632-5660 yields 68.5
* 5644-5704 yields 66.5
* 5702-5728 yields 65.3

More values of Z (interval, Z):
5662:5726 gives 15.4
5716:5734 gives 15.1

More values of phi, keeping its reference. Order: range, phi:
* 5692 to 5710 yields 5697.0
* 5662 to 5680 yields 5664.0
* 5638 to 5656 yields 5652.0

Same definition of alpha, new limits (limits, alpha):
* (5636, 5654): 5652.0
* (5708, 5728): 5727.0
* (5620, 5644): 5625.0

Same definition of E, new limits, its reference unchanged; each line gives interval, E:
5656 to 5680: 5679.0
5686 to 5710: 5700.0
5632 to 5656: 5640.0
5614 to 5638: 5628.0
